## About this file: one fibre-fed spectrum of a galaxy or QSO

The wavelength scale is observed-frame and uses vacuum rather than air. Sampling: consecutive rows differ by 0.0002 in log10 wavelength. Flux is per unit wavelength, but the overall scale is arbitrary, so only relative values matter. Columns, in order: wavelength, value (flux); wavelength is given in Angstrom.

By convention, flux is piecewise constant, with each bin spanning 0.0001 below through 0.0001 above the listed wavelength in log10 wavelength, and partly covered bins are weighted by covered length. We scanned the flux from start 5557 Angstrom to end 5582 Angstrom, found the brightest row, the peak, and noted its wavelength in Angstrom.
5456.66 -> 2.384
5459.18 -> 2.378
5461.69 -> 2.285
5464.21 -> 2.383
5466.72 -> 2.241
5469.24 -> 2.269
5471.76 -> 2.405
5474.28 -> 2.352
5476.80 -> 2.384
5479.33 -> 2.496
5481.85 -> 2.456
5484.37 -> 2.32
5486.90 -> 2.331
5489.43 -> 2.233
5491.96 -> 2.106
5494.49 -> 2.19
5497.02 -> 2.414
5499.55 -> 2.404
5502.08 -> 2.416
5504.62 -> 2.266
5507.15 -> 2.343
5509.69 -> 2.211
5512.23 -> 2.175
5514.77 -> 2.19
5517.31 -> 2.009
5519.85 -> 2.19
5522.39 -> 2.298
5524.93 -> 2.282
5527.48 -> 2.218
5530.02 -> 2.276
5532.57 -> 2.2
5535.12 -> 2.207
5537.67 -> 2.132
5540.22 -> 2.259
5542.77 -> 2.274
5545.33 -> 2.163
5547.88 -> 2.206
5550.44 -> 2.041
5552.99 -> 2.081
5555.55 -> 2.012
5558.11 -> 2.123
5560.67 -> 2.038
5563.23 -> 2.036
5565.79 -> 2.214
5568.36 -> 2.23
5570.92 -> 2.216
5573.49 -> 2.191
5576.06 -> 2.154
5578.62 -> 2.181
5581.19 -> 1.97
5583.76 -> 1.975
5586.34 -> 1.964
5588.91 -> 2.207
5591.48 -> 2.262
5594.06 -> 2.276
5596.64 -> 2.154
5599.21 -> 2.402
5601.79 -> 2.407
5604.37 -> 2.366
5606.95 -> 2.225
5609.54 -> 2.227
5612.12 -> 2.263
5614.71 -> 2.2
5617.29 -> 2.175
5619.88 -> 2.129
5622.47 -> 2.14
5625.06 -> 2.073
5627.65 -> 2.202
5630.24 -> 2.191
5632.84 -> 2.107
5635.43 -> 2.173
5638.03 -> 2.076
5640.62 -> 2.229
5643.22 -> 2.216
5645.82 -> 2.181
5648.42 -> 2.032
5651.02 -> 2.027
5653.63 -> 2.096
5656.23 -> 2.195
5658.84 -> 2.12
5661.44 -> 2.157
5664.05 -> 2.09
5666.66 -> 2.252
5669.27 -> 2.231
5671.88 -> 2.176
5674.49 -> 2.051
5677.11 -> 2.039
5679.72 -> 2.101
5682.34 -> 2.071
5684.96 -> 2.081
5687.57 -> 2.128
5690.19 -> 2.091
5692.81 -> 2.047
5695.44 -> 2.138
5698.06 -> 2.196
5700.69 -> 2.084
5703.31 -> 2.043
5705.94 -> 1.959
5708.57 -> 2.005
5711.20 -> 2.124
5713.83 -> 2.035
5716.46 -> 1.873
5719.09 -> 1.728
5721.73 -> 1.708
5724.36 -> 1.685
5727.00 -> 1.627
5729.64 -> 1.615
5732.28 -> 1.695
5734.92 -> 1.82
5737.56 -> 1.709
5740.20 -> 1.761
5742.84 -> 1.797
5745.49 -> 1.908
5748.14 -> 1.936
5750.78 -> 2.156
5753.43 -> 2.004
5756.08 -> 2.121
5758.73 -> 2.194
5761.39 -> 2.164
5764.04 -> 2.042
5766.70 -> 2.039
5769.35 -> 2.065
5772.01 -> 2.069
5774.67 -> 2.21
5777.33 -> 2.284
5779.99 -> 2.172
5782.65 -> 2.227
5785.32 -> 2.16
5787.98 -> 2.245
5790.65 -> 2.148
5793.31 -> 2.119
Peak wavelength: 5568.36 Angstrom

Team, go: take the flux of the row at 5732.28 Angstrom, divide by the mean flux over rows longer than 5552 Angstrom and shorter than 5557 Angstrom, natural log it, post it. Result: -0.19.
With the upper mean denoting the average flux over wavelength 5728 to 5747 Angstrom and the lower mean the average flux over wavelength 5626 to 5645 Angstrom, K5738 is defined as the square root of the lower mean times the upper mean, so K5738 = 1.95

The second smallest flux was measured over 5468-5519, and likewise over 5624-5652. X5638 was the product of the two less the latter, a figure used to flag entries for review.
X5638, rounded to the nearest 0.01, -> 2.25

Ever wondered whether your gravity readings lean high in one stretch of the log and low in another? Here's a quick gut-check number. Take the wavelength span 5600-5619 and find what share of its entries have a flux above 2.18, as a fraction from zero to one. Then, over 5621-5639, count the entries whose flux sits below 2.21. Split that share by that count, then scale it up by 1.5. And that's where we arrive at 0.18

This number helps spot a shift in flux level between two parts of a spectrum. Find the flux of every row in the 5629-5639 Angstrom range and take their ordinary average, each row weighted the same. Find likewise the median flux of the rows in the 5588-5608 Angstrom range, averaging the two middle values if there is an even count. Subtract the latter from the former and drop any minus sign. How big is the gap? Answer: 0.13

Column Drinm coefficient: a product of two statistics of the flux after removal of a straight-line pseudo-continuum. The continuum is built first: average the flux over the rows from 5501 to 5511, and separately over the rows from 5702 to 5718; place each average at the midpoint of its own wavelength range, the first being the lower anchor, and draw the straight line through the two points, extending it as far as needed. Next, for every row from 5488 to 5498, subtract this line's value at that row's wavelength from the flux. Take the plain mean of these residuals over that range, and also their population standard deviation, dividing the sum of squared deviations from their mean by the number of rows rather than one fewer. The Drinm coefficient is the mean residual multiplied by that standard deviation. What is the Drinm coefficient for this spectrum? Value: -0.011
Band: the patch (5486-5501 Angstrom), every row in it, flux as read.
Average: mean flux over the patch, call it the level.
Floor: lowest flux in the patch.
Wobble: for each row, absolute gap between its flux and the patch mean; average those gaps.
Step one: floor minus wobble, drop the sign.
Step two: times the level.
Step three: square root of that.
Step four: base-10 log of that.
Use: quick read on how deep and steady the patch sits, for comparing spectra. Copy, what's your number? 0.330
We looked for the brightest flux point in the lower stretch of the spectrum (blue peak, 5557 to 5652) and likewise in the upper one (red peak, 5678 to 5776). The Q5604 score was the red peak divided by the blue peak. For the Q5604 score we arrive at 0.92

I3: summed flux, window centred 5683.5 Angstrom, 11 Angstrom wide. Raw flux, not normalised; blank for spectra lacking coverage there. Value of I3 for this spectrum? 8.4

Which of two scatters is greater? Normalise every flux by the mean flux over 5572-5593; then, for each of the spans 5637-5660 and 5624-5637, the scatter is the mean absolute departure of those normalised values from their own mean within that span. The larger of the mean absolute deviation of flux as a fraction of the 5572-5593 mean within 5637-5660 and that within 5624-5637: 0.032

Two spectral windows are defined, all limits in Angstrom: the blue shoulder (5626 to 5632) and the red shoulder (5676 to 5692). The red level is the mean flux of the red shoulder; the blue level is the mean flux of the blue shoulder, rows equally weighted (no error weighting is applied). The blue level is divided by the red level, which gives 1.05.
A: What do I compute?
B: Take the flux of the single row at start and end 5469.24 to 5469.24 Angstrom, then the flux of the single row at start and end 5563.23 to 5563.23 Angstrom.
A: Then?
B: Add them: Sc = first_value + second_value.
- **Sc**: 4.3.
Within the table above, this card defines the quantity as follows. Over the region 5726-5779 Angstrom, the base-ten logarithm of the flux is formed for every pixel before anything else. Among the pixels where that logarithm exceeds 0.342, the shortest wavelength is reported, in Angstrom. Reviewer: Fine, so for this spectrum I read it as 5774.67 Angstrom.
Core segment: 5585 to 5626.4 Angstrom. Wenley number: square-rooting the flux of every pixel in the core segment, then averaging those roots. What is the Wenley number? 1.49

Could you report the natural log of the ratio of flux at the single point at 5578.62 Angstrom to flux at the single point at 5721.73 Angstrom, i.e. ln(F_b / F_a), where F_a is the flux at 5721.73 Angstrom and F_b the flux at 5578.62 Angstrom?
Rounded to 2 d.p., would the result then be 0.24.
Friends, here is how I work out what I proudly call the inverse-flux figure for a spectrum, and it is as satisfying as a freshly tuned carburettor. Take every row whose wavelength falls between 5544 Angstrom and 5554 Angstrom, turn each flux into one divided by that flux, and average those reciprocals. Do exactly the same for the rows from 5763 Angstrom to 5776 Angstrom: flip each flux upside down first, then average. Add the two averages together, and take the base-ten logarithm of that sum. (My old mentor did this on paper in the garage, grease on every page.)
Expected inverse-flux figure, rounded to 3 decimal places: -0.022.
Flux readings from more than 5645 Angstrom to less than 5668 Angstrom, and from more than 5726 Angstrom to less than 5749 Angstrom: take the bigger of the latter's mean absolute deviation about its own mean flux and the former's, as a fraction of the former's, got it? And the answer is 1.5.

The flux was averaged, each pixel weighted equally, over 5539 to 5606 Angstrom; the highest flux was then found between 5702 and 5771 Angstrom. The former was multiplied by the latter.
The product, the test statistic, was 4.76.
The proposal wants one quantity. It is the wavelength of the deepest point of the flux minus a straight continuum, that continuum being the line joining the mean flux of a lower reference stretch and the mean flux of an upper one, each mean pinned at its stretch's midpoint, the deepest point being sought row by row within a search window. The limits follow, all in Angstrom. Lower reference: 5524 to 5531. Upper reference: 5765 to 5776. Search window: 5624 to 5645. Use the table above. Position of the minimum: 5625.06 Angstrom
